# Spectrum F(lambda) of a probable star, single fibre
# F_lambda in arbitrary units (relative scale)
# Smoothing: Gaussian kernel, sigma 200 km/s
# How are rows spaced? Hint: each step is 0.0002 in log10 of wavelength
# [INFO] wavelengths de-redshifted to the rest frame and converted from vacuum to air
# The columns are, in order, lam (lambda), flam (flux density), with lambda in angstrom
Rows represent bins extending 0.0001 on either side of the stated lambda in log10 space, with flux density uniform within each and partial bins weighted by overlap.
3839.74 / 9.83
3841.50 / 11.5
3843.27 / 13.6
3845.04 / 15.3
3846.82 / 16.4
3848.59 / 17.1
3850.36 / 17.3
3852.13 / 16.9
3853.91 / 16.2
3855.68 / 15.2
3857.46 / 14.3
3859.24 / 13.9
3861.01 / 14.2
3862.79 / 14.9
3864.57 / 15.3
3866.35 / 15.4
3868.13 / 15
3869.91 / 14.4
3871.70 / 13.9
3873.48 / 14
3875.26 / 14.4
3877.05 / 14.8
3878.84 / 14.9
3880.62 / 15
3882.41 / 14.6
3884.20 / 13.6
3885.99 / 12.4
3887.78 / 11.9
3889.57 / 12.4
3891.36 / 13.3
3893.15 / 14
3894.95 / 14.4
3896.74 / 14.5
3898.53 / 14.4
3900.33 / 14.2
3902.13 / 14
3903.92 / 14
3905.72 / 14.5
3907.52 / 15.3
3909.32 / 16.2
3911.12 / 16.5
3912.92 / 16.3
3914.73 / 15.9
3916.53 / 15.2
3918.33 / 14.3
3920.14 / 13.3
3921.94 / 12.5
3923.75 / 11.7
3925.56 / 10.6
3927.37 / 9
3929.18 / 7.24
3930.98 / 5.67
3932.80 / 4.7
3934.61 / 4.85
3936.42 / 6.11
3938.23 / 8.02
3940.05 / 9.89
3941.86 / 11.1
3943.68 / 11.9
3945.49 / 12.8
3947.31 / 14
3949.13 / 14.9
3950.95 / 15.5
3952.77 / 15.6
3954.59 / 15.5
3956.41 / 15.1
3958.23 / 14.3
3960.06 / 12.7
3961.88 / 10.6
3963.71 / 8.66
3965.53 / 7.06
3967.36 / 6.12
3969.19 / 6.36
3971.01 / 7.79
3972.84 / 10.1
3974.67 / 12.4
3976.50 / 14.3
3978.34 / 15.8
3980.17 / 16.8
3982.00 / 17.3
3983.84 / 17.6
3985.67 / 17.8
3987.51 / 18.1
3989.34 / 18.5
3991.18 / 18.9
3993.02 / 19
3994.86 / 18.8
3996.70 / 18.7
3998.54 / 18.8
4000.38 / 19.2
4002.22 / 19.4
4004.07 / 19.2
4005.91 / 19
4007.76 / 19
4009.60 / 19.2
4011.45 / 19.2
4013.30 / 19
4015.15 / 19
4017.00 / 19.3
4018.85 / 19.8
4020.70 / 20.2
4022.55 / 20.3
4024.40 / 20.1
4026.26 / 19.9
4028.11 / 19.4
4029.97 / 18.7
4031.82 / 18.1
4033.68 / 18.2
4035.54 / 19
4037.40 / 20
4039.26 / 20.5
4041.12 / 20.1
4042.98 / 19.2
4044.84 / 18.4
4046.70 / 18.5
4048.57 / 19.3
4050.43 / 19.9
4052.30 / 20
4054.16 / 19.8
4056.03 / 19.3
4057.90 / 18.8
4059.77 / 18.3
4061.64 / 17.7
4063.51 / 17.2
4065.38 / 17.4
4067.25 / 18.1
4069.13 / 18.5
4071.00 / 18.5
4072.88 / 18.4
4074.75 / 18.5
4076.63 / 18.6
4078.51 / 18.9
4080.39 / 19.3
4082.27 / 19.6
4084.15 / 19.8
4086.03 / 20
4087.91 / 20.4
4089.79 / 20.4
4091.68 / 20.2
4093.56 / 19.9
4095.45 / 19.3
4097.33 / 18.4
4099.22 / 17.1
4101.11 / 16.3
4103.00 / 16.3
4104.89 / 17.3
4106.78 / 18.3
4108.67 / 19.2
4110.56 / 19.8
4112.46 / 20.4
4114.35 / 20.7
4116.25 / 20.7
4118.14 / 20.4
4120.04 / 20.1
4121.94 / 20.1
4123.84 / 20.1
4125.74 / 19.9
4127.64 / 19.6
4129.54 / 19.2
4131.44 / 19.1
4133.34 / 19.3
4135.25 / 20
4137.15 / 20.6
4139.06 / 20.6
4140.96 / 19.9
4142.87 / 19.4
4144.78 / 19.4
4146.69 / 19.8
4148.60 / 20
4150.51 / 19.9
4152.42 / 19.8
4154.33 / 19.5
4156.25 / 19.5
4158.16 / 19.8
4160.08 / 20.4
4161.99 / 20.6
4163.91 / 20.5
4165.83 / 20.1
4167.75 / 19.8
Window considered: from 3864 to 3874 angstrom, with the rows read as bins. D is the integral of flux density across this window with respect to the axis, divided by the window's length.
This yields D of 14.7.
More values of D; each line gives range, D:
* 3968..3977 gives 9.9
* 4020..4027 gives 20.1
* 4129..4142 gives 19.8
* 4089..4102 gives 18.8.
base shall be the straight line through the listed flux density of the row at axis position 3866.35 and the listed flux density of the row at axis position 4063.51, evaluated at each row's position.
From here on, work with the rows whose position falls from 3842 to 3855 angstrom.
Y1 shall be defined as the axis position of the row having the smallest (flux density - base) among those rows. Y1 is 3843.27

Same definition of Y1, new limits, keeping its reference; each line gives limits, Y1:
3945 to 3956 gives 3945.49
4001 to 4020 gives 4015.15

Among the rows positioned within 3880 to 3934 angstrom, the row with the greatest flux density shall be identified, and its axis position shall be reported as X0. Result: 3911.12 angstrom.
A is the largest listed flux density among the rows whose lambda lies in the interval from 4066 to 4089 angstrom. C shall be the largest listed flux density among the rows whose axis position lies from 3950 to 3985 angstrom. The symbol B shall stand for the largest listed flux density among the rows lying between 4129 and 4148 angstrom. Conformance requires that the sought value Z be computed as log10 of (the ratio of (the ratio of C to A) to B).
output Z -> -1.38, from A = 20.4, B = 20.6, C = 17.6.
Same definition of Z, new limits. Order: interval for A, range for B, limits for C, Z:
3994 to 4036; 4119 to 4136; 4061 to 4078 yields -1.34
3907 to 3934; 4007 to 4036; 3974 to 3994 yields -1.25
